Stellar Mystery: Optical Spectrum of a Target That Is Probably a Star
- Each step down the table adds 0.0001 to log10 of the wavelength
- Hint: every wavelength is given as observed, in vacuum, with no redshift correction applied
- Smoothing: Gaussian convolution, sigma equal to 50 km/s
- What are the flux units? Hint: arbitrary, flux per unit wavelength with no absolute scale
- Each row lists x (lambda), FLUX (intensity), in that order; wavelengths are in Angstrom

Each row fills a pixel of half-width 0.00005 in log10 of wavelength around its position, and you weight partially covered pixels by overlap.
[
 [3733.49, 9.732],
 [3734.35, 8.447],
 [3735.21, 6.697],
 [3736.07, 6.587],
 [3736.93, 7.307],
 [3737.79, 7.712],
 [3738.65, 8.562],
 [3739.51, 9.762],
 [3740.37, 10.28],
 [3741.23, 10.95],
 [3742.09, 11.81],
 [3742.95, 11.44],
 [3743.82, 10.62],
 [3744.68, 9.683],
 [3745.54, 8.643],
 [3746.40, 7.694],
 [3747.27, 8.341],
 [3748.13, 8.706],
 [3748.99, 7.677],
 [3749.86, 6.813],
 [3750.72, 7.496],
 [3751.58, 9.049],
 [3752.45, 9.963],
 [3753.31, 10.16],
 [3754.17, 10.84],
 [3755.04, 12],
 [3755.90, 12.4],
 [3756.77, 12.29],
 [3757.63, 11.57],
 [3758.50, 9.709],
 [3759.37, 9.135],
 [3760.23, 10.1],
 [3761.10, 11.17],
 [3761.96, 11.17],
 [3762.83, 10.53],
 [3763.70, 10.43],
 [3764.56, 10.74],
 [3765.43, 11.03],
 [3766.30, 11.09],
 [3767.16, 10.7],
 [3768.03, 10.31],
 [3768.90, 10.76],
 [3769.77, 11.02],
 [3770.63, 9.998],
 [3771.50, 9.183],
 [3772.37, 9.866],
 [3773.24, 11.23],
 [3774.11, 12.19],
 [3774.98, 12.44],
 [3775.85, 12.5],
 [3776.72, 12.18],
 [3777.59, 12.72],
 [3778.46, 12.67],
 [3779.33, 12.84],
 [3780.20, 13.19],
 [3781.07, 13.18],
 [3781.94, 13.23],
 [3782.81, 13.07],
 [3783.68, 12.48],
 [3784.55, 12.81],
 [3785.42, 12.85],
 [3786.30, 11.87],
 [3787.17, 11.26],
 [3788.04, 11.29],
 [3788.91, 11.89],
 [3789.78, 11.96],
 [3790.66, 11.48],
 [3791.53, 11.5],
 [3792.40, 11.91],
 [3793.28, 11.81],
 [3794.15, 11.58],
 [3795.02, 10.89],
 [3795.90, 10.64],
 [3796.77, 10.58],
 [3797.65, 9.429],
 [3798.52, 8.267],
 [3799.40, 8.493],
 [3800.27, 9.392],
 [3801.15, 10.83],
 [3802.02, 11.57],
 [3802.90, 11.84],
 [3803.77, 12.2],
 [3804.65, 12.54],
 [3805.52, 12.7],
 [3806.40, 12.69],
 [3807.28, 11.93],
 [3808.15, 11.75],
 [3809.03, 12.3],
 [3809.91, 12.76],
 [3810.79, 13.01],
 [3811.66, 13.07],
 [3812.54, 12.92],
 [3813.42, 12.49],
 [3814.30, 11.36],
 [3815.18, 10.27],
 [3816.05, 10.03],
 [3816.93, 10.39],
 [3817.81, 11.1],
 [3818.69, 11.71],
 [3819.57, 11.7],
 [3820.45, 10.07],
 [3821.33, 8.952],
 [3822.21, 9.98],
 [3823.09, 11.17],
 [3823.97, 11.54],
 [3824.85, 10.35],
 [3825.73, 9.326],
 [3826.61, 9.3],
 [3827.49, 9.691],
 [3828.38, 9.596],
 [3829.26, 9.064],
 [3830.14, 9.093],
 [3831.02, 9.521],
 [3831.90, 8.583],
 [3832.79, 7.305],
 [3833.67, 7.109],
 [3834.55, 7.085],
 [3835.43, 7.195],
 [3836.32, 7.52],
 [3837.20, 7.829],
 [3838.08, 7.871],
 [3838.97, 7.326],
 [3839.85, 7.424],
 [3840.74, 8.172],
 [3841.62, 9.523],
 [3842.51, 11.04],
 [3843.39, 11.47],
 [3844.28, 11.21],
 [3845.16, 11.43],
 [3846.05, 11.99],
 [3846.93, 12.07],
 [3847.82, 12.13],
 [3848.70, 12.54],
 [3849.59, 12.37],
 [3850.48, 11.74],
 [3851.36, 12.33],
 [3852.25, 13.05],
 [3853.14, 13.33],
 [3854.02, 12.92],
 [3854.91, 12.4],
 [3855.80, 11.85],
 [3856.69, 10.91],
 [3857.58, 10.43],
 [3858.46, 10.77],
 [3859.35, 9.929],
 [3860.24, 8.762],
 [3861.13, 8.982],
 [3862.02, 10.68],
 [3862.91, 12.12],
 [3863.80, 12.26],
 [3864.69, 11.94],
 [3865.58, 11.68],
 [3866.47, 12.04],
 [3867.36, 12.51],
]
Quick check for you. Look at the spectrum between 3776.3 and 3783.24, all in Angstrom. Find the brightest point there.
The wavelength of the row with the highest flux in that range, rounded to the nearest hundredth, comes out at 3781.94 Angstrom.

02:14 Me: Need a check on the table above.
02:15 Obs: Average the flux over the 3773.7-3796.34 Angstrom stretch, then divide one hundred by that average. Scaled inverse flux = 8.2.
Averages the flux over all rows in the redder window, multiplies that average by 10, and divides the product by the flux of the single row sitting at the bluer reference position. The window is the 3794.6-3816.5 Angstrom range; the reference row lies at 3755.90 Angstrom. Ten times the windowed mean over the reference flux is 9.2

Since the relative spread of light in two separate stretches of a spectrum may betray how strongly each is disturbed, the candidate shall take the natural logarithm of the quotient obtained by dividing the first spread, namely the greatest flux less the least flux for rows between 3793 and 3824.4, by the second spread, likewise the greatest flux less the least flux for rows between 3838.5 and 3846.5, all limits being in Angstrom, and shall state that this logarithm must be 0.0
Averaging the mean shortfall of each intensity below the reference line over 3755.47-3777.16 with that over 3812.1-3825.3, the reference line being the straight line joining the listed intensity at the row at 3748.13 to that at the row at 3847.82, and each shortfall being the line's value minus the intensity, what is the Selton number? -0.71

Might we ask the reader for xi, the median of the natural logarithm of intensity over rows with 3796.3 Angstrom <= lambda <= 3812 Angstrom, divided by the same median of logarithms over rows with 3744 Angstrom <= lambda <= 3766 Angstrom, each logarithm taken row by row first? 1.07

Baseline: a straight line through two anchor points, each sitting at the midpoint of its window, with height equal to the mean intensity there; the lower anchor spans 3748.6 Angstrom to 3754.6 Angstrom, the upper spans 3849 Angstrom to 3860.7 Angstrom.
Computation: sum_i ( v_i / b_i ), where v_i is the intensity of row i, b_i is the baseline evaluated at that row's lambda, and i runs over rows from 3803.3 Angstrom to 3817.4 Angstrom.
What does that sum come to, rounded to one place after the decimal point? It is 18.5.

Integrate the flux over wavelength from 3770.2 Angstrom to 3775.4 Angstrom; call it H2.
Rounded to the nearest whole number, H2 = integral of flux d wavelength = 56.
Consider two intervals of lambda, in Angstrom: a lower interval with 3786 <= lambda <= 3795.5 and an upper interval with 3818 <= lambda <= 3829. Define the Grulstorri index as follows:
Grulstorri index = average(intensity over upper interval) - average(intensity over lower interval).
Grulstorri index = -1.3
